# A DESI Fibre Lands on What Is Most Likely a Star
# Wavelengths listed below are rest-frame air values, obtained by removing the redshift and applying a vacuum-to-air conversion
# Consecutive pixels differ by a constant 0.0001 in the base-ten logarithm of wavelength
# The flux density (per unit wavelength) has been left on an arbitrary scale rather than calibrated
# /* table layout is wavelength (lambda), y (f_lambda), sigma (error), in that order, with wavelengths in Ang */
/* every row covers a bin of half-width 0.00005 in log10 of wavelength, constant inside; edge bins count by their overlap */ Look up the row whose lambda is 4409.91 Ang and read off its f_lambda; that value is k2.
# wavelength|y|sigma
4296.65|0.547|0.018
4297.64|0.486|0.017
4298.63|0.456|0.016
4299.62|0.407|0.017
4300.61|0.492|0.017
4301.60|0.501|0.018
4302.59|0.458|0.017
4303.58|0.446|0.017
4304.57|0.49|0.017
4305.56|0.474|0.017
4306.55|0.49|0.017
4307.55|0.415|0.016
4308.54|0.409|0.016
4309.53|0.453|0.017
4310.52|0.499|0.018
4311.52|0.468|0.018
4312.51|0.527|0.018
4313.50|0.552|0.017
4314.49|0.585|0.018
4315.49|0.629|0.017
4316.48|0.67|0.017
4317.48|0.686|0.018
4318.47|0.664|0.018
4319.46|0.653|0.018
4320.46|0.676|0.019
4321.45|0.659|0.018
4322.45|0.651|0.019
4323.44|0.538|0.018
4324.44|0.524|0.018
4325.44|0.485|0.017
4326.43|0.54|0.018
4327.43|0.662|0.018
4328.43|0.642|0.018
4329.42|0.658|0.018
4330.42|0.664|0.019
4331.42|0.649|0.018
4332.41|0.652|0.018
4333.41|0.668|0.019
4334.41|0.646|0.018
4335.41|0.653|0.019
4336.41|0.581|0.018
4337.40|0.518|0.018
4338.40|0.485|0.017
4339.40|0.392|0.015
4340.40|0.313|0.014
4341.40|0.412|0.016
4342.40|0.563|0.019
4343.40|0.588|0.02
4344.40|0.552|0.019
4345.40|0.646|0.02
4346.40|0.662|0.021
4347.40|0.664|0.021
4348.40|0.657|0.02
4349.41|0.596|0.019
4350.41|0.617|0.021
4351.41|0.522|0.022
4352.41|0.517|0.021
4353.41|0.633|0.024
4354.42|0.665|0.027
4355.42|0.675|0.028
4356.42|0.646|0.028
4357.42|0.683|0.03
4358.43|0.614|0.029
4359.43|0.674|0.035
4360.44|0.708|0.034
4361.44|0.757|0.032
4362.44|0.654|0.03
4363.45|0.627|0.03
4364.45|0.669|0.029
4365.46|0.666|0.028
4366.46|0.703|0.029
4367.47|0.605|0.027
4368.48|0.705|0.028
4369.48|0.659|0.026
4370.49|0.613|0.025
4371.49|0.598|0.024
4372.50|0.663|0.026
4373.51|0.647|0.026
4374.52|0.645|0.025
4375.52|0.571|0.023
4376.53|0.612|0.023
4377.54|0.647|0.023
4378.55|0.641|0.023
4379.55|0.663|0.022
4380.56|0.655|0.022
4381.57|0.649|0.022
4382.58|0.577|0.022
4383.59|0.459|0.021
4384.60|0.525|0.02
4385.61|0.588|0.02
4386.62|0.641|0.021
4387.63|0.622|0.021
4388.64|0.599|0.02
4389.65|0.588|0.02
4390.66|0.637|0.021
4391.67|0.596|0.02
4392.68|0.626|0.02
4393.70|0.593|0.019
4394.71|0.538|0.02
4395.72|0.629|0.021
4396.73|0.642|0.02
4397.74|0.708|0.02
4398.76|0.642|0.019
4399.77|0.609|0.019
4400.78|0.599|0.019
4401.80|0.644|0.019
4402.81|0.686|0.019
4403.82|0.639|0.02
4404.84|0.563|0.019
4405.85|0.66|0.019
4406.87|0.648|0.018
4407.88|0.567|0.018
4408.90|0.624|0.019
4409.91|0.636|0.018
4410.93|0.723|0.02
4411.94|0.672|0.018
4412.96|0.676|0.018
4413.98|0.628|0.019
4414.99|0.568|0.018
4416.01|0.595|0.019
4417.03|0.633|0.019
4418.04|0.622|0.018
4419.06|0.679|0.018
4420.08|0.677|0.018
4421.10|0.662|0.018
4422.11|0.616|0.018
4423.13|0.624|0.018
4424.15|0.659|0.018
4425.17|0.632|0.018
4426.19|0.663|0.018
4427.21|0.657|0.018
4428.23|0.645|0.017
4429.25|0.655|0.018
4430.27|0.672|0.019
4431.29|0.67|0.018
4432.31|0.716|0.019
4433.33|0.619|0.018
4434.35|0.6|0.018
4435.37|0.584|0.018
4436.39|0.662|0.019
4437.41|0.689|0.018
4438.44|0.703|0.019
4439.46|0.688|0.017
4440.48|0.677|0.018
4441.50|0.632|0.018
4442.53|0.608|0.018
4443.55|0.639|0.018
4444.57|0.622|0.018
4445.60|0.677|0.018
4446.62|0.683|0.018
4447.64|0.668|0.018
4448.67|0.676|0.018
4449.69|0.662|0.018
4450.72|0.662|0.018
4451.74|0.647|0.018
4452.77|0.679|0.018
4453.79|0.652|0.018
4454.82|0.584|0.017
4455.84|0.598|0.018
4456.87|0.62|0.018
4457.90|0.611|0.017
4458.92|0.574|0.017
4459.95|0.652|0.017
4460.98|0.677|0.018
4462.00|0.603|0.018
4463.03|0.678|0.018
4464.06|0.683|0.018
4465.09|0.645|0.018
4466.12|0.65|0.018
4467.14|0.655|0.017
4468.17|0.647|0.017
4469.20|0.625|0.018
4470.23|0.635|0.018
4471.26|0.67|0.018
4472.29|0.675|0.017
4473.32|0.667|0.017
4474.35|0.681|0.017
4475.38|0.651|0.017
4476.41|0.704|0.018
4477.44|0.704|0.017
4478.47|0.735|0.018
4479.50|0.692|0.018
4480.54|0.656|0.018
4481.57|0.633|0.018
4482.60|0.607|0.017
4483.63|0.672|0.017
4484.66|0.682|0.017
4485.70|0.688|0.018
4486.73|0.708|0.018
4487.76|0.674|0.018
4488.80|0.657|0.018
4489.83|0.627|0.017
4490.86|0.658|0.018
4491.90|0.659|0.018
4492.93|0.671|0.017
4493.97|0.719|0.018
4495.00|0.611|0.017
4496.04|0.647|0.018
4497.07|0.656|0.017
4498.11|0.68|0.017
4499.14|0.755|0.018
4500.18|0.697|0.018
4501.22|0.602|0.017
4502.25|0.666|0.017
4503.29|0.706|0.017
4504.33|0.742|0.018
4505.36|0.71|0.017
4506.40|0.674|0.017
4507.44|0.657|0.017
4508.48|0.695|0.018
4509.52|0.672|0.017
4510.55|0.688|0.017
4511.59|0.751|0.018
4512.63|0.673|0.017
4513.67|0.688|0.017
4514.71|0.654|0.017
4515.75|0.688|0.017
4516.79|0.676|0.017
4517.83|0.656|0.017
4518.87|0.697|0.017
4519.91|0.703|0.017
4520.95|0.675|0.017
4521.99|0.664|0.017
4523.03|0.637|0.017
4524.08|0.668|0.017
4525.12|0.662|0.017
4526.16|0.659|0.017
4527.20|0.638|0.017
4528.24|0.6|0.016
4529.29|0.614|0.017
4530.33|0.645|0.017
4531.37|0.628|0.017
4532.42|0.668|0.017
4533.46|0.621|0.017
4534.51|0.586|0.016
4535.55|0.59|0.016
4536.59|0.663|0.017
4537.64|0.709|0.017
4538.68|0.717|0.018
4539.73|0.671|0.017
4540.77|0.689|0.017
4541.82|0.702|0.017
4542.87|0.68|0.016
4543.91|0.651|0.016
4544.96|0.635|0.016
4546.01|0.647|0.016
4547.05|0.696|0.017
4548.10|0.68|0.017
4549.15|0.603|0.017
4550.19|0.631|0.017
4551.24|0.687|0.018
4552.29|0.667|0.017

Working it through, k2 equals 0.636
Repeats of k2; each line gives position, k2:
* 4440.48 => 0.677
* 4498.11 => 0.68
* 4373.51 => 0.647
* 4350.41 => 0.617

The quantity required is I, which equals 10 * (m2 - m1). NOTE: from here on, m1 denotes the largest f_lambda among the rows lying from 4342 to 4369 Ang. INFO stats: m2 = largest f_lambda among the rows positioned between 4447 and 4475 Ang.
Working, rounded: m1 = 0.757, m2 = 0.683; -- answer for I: -0.7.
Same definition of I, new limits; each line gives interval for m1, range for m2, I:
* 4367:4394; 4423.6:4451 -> 0.1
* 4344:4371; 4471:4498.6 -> -0.2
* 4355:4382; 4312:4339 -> -0.7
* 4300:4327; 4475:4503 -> 0.7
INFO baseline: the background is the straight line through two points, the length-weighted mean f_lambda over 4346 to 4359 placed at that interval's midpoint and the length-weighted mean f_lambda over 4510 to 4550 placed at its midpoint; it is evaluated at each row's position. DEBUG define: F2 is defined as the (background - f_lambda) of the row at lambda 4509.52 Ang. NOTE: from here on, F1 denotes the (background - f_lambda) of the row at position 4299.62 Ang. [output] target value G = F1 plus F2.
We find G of 0.196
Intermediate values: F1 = 0.209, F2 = -0.014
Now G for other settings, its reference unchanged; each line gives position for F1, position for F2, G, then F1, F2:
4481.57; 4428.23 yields 0.017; 0.020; -0.003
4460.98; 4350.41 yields -0.019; -0.028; 0.010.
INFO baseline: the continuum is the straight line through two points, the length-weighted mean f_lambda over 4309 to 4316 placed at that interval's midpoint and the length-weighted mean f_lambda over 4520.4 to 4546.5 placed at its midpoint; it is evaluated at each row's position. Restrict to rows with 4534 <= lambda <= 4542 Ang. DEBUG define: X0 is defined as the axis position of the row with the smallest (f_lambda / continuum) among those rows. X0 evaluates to 4534.51 Ang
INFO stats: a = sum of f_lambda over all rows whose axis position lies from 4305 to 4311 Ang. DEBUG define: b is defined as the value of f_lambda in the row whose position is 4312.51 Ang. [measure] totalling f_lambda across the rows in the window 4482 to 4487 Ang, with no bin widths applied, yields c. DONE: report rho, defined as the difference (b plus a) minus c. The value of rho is 0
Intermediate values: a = 2.7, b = 0.527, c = 3.4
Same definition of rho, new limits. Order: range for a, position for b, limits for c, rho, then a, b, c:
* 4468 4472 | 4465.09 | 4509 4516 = -2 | 2.6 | 0.645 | 4.8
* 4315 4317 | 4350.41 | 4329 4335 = -2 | 1.3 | 0.617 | 3.9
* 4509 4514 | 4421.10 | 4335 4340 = 2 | 3.5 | 0.662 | 2.6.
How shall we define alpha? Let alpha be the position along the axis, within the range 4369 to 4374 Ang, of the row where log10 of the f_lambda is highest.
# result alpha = 4372.50 Ang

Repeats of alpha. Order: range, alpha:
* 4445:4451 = 4446.62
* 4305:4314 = 4313.50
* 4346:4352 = 4347.40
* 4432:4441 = 4432.31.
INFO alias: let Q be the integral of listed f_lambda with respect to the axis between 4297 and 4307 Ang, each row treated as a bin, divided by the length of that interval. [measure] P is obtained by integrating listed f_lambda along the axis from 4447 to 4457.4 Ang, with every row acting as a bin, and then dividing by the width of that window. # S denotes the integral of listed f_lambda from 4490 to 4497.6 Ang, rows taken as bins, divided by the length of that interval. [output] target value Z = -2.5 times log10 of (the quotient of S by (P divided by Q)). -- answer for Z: 0.8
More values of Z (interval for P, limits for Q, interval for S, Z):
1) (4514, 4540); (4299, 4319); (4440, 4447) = 0.7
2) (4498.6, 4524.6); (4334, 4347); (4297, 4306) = 1.1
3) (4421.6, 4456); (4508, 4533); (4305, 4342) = 0.6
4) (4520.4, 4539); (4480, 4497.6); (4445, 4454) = 0.4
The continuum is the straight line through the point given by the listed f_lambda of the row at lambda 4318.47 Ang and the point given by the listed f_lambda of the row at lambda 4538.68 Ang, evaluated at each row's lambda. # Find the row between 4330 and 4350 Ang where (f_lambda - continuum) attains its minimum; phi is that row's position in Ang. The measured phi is 4340.40 Ang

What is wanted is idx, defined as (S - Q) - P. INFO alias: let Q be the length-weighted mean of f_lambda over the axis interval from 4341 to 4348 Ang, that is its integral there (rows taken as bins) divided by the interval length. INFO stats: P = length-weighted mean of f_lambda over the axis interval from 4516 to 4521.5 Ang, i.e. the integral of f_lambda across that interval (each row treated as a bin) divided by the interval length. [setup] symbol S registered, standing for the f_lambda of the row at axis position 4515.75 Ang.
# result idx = -0.58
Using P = 0.68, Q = 0.588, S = 0.688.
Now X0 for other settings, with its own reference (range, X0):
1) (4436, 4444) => 4442.53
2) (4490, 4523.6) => 4501.22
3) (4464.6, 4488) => 4482.60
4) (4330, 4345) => 4340.40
